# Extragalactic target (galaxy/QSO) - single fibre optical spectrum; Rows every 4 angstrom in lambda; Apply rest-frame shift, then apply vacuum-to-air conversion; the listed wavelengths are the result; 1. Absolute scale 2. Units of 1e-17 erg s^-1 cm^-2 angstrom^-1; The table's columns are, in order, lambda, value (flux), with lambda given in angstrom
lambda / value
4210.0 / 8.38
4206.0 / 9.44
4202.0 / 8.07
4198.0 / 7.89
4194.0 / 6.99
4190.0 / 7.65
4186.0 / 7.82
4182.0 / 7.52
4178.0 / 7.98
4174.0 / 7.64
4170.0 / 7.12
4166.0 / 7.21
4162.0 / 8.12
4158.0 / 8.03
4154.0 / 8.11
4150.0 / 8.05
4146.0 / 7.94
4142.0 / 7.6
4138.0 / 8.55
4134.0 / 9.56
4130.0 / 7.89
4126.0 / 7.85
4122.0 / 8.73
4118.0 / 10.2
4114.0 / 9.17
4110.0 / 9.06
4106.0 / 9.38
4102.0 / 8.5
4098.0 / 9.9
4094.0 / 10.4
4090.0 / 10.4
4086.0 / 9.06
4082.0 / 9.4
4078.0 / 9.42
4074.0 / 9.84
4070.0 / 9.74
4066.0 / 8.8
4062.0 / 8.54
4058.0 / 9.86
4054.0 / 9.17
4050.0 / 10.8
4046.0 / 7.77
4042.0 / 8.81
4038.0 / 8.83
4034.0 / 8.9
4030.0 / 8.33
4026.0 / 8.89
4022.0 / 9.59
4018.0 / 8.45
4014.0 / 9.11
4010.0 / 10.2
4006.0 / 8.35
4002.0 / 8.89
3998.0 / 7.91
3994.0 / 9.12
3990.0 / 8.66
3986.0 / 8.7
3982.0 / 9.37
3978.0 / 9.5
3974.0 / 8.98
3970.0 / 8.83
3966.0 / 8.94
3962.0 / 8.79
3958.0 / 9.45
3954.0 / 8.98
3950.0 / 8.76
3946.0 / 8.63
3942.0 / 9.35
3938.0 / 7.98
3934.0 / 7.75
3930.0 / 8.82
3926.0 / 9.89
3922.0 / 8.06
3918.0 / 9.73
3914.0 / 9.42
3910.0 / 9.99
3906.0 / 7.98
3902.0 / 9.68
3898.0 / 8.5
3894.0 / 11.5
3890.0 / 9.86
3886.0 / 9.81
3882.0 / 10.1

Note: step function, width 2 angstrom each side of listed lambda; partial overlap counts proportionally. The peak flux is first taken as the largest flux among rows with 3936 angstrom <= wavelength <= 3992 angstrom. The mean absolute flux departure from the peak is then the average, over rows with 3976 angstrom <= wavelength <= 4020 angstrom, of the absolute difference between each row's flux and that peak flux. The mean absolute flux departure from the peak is 0.69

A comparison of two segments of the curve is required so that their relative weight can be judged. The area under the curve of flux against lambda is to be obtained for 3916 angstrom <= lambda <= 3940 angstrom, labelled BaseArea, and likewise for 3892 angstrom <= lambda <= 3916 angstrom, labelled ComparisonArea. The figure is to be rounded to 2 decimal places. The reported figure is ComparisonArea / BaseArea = 1.09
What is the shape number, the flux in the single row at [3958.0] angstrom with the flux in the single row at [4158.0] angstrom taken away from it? 1.42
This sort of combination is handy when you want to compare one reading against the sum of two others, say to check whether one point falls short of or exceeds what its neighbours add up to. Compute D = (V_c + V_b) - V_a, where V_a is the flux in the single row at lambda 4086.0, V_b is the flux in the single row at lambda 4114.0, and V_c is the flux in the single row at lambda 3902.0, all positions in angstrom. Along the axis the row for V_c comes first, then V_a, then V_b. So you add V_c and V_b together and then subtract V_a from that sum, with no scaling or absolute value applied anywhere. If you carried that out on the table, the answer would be 9.8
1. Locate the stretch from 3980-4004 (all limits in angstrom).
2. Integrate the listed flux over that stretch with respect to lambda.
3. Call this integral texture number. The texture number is 211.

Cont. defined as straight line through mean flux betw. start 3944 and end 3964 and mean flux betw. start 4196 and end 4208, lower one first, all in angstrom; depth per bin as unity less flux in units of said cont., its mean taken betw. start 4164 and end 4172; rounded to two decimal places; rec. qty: 0.16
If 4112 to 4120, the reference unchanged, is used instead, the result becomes -0.12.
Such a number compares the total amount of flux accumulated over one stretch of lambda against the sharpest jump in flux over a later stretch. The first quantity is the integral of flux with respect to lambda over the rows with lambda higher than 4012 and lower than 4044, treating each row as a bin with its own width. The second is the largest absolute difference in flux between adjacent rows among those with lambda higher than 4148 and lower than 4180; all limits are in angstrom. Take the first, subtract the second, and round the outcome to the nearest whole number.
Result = 283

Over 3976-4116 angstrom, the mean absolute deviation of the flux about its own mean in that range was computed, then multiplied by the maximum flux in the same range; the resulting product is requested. 5.9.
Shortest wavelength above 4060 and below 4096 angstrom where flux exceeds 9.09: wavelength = 4070.0 angstrom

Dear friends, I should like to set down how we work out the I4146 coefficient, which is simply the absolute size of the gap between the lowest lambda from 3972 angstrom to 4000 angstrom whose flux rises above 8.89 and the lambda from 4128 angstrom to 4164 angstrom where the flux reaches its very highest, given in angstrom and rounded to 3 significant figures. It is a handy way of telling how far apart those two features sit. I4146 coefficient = 160 angstrom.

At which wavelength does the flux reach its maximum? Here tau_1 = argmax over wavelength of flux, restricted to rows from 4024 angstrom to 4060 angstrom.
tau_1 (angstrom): 4050.0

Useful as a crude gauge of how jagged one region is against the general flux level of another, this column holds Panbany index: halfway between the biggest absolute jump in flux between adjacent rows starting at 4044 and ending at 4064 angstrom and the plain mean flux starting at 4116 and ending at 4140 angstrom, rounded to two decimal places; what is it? 5.91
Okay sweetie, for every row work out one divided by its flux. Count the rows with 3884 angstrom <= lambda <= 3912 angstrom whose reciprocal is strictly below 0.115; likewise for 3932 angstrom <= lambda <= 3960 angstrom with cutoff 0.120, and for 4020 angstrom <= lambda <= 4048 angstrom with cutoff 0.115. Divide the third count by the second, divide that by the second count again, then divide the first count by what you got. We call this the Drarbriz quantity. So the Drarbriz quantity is 25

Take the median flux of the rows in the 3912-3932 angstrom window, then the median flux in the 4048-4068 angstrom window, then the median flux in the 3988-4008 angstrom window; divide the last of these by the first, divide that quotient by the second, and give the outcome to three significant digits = 0.100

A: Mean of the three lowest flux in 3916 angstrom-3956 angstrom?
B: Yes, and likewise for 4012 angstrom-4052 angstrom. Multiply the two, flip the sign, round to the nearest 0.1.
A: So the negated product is -64.9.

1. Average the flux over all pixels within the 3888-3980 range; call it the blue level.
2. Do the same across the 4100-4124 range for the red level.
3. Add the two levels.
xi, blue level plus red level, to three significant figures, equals 18.3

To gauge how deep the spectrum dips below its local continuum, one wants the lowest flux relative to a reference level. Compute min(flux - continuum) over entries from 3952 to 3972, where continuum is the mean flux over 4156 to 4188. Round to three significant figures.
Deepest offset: 1.11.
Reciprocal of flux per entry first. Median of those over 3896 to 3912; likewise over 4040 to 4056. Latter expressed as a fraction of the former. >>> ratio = 1.01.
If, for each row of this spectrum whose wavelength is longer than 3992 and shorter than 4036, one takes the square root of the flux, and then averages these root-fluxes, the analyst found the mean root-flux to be 2.98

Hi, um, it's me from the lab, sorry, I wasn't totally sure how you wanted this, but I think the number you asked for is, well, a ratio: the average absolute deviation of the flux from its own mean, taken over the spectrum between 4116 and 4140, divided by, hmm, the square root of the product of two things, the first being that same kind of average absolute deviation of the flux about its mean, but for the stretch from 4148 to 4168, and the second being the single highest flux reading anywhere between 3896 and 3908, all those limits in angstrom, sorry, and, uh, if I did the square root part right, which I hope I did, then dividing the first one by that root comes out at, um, 0.44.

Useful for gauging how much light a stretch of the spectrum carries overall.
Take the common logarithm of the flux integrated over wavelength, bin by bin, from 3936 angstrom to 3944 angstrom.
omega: 1.84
